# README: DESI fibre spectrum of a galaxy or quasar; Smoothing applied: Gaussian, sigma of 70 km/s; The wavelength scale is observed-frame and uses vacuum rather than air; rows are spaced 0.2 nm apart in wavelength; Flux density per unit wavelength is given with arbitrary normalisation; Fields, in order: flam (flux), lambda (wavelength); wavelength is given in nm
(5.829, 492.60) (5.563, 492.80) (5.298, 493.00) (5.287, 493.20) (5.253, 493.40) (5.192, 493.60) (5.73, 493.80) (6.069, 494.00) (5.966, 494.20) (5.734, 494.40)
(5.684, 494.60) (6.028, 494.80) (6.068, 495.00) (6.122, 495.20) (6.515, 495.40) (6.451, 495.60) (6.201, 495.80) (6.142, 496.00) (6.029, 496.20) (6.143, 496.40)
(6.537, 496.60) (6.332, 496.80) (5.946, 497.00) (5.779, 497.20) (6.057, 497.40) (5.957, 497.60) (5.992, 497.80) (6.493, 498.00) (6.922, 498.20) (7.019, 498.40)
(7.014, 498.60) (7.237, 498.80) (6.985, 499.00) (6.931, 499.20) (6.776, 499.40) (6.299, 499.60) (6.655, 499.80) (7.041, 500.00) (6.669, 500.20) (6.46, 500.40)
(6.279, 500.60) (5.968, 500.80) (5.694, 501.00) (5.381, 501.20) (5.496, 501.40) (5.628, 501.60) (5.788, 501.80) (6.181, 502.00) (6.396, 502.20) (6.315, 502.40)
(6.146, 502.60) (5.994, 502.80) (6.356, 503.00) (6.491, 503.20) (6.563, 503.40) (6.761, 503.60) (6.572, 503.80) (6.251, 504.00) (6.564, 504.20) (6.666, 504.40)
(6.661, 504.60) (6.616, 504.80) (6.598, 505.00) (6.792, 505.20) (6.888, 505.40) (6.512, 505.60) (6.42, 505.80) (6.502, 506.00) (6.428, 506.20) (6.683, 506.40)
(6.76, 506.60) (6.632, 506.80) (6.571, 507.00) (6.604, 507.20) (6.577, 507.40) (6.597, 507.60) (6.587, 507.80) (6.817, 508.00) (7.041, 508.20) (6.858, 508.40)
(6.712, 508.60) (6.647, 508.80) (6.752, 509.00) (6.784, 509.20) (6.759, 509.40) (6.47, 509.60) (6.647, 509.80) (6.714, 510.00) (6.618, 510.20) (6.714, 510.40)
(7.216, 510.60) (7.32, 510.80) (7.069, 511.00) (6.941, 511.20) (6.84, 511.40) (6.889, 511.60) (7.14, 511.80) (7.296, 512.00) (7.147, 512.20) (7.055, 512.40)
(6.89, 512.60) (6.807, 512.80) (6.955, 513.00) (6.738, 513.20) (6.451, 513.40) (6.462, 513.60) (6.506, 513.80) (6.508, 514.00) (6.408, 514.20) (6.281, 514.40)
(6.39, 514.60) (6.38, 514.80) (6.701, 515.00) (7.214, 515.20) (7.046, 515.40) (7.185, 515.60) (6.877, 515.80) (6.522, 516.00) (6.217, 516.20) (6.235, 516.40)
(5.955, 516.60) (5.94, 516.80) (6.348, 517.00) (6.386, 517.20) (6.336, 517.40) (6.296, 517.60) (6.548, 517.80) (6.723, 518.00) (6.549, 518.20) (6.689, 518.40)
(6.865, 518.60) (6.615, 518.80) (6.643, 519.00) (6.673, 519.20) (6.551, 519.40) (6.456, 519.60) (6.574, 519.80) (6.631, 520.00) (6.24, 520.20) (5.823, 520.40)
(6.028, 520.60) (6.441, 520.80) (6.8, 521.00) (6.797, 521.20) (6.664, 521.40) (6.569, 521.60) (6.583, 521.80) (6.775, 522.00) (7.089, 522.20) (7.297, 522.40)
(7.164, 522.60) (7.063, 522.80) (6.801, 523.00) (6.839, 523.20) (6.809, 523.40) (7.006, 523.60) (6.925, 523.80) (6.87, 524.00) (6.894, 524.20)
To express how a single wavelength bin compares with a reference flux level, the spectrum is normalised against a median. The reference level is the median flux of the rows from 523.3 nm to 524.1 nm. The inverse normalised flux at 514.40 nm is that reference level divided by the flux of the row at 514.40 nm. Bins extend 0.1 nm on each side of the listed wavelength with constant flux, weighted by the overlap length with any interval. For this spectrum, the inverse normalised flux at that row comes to 1.098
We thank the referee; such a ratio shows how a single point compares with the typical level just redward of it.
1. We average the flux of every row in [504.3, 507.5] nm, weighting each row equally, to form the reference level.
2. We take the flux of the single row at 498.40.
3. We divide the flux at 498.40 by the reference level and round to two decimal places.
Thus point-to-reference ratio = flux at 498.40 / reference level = 1.06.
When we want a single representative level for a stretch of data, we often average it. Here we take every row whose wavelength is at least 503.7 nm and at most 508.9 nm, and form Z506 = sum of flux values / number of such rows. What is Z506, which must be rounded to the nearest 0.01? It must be 6.64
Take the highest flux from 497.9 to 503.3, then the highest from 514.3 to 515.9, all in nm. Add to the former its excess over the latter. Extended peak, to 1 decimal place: 7.3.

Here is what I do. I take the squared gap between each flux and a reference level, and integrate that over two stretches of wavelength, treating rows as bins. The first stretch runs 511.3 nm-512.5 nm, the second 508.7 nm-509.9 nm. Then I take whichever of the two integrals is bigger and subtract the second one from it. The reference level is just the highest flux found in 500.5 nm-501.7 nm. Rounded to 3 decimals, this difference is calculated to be 0.560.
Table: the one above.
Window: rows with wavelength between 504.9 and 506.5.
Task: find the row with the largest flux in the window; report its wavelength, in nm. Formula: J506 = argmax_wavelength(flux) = 505.40 nm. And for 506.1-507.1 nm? 506.60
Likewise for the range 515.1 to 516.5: 515.20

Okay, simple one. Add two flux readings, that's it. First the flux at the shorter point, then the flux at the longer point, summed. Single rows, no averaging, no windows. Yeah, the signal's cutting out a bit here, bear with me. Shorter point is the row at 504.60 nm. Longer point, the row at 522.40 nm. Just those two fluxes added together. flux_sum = 14.0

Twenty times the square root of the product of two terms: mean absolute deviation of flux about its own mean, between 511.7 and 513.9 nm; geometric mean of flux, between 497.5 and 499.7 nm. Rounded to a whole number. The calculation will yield 25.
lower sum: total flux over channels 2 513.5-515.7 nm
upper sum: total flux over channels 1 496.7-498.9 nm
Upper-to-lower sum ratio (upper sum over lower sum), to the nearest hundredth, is 0.97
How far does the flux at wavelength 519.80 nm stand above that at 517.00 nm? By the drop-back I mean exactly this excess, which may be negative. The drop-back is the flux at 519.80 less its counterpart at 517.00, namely 0.23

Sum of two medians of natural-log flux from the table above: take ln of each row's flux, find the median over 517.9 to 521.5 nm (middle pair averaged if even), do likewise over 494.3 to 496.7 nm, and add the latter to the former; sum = 3.70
